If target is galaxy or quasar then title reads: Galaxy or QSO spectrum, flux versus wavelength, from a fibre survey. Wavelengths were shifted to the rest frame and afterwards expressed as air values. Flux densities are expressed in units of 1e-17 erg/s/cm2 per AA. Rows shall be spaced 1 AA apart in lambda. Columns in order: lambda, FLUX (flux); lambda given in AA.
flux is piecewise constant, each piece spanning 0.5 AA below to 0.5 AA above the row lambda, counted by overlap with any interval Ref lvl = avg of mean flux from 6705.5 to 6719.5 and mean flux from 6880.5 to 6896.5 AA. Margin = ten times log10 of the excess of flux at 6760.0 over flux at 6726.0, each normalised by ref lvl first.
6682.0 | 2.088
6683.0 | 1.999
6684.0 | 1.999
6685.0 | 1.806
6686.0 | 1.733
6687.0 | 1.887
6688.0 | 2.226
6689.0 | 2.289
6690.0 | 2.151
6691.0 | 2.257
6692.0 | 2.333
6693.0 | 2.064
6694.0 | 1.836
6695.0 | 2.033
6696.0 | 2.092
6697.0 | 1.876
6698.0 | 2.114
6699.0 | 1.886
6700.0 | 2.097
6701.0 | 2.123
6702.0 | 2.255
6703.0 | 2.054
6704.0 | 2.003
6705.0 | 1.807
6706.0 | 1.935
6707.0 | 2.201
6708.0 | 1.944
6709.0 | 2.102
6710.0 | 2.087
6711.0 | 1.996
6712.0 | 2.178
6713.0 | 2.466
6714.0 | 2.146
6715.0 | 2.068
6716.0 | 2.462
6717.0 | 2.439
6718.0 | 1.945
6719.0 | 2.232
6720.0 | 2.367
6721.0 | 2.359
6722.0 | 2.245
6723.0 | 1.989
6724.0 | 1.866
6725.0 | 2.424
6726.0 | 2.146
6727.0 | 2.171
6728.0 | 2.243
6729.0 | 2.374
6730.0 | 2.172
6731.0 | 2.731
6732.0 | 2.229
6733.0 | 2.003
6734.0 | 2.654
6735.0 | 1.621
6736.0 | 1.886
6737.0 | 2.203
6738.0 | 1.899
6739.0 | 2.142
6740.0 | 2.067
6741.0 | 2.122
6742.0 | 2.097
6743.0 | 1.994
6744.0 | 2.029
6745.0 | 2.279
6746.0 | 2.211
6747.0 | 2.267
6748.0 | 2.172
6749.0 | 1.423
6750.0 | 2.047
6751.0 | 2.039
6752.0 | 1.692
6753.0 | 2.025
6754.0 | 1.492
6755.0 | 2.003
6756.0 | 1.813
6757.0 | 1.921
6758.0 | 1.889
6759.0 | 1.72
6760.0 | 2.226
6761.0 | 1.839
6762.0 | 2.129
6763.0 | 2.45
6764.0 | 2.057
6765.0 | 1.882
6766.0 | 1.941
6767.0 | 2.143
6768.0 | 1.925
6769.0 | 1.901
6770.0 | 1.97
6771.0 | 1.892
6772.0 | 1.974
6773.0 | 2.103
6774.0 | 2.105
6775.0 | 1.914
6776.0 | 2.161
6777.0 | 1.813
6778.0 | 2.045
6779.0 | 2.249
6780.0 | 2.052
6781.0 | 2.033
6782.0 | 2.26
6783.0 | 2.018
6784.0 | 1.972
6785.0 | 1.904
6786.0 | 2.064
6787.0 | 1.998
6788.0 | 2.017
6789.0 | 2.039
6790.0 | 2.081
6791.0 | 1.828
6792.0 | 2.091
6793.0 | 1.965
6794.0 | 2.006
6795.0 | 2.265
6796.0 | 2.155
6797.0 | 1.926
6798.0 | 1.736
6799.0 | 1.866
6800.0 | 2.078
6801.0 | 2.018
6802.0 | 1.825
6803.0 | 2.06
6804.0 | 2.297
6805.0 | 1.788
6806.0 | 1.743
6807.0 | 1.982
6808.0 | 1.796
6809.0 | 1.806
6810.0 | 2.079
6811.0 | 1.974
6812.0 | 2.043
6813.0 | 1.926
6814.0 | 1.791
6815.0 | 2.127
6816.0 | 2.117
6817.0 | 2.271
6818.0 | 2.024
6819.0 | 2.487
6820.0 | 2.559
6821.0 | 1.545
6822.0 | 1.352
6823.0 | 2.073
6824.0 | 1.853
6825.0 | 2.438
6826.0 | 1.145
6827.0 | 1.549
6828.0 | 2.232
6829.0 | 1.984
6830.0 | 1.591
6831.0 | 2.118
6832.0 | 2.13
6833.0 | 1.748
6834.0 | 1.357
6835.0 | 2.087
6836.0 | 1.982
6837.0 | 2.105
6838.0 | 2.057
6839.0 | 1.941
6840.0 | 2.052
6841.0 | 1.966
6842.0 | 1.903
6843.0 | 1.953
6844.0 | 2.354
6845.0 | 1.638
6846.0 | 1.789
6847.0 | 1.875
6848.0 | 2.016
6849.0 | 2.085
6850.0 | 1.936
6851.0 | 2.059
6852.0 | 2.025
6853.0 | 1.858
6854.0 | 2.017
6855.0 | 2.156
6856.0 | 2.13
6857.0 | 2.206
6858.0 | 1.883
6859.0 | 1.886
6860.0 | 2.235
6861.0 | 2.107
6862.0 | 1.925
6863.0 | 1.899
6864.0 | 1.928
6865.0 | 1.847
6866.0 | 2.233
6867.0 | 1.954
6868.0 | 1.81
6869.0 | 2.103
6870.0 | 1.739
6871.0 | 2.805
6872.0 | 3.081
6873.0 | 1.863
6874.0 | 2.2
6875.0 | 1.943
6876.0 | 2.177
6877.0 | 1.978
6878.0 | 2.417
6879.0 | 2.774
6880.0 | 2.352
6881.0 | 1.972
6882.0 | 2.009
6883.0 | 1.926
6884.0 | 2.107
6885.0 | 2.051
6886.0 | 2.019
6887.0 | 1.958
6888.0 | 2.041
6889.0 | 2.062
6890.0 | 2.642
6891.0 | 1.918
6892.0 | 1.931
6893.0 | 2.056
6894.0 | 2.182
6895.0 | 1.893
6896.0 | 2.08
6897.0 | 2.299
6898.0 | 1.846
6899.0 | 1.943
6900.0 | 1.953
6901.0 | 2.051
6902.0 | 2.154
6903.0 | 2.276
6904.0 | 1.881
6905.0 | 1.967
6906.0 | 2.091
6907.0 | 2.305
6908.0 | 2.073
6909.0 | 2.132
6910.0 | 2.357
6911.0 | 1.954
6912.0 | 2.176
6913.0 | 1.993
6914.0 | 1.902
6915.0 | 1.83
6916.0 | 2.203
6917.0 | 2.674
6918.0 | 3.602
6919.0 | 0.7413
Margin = -14.2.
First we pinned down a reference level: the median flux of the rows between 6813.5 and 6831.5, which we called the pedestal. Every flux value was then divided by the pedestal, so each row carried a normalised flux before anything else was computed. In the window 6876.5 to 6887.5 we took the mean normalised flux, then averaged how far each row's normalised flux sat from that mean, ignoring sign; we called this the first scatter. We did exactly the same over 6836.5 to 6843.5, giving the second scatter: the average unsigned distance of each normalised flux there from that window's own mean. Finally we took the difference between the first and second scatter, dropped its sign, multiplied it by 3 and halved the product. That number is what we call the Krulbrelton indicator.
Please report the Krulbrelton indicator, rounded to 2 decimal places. 0.10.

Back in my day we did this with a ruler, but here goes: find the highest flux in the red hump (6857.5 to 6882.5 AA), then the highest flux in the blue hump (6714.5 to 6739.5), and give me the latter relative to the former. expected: 0.89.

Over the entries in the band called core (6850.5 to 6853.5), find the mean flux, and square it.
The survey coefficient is 3.92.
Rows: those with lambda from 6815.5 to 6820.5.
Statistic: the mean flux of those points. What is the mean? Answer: 2.29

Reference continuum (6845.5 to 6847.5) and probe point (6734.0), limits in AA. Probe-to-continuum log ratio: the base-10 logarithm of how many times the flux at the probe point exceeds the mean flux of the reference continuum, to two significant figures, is 0.16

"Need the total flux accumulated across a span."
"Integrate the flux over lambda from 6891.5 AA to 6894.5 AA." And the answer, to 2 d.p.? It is 6.17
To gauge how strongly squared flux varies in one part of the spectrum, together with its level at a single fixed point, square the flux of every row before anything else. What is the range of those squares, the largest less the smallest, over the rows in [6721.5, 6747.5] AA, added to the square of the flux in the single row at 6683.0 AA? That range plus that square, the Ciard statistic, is 8.8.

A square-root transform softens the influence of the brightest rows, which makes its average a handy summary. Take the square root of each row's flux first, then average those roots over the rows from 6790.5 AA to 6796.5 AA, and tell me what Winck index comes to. 1.43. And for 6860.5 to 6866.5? 1.41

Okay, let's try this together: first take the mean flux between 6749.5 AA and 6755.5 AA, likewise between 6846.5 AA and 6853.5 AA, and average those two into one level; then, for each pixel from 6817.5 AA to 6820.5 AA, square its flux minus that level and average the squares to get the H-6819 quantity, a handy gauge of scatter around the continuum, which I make 0.24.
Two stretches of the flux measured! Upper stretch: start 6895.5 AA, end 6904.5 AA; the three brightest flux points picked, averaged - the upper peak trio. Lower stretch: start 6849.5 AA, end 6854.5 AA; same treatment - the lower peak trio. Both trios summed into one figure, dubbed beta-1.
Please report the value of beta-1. 4.28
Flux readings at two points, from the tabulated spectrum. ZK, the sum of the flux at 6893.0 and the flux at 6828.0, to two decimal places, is 4.29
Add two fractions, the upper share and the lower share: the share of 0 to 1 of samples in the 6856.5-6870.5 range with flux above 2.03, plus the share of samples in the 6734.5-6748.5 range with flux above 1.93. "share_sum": 1.14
